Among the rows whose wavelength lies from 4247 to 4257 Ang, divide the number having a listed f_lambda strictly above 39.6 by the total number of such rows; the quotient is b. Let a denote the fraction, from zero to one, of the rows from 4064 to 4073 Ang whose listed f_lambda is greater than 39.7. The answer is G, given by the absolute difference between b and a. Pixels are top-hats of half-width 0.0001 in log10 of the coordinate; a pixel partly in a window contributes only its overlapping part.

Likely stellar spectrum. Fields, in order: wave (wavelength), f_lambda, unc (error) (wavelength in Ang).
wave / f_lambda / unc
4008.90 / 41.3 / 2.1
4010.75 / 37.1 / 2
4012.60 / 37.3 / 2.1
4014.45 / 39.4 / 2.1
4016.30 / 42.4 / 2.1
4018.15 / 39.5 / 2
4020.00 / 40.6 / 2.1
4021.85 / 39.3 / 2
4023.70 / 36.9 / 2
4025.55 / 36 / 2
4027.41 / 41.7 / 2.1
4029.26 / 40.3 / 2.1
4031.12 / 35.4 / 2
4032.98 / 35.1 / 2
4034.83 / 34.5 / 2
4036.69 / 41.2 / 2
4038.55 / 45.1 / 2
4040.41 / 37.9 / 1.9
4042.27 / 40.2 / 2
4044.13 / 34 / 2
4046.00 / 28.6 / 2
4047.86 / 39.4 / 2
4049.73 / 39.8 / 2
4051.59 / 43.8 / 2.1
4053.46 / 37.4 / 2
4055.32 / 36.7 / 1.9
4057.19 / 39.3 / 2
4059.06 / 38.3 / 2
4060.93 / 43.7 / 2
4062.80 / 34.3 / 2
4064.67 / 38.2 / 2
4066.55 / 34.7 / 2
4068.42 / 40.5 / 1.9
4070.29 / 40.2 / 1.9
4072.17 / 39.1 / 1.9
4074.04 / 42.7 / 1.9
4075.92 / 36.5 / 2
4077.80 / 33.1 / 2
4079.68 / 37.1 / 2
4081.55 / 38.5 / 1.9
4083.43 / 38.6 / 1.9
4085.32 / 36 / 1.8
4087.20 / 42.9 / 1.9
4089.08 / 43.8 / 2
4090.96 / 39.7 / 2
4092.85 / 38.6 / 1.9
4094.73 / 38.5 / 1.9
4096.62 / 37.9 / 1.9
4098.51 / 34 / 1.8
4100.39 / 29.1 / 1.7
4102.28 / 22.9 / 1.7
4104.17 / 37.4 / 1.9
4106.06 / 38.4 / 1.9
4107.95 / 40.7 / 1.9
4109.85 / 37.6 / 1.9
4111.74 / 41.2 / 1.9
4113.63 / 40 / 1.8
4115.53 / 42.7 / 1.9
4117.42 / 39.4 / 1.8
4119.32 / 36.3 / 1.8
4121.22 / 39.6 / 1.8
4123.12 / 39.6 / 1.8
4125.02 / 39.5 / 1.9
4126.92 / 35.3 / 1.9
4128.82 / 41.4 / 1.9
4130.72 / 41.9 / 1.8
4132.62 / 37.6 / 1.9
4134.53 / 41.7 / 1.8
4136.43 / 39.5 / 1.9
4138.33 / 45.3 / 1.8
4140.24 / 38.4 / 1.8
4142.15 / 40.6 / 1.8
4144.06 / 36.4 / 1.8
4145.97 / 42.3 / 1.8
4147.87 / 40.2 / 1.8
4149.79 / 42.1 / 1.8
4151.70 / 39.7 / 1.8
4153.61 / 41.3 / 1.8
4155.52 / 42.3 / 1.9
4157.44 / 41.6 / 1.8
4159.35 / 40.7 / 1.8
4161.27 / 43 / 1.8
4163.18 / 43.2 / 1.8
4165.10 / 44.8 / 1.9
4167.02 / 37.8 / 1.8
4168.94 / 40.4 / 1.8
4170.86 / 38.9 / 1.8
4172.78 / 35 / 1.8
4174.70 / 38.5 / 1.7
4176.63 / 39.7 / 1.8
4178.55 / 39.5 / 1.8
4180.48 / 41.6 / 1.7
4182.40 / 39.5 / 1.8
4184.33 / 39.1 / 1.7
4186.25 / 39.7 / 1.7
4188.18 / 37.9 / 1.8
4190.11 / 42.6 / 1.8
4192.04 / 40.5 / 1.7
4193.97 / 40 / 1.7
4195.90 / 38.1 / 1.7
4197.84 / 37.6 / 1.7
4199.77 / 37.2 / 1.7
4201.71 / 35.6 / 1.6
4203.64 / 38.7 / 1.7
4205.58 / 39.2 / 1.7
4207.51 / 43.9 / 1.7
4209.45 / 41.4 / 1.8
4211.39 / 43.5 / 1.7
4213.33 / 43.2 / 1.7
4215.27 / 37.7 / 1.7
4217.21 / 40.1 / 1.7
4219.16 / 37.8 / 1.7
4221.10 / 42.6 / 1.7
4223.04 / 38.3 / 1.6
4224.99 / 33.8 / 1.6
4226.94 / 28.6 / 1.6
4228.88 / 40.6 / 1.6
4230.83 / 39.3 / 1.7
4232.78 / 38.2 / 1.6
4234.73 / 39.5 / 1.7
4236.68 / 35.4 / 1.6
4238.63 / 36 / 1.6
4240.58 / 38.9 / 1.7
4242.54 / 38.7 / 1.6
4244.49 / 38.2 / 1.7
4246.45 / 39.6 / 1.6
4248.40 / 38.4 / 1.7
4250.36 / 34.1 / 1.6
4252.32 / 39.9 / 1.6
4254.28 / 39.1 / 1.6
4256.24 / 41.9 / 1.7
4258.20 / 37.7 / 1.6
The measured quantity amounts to 0.0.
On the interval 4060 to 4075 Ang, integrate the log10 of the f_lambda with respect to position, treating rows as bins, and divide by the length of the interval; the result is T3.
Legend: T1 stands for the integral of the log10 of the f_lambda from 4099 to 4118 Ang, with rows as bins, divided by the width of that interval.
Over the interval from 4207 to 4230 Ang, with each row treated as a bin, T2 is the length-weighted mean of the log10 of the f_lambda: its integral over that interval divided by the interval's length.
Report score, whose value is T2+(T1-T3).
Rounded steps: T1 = 1.560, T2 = 1.590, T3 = 1.59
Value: 1.56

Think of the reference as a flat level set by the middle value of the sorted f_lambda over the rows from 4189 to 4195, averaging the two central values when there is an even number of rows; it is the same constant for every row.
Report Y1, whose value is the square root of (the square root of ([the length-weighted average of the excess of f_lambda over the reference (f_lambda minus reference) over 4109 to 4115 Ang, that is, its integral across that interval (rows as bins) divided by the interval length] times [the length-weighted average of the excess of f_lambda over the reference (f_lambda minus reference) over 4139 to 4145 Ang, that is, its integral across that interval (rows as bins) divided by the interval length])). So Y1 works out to 1.0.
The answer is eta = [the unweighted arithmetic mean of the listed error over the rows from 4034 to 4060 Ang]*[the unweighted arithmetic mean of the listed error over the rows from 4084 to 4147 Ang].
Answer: 3.7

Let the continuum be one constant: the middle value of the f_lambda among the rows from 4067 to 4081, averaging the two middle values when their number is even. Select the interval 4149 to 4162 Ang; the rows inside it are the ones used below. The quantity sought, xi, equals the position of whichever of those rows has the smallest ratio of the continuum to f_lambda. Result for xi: 4161.27 Ang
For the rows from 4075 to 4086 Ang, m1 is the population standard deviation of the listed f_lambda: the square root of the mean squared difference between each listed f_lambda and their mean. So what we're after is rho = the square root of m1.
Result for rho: 1.36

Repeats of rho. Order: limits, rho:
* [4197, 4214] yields 1.70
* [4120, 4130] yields 1.42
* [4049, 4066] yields 1.71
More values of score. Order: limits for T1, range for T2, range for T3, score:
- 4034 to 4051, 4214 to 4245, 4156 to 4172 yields 1.54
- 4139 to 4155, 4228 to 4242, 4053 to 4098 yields 1.60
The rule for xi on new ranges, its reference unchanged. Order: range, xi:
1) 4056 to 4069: 4060.93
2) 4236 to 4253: 4252.32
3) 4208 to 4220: 4211.39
